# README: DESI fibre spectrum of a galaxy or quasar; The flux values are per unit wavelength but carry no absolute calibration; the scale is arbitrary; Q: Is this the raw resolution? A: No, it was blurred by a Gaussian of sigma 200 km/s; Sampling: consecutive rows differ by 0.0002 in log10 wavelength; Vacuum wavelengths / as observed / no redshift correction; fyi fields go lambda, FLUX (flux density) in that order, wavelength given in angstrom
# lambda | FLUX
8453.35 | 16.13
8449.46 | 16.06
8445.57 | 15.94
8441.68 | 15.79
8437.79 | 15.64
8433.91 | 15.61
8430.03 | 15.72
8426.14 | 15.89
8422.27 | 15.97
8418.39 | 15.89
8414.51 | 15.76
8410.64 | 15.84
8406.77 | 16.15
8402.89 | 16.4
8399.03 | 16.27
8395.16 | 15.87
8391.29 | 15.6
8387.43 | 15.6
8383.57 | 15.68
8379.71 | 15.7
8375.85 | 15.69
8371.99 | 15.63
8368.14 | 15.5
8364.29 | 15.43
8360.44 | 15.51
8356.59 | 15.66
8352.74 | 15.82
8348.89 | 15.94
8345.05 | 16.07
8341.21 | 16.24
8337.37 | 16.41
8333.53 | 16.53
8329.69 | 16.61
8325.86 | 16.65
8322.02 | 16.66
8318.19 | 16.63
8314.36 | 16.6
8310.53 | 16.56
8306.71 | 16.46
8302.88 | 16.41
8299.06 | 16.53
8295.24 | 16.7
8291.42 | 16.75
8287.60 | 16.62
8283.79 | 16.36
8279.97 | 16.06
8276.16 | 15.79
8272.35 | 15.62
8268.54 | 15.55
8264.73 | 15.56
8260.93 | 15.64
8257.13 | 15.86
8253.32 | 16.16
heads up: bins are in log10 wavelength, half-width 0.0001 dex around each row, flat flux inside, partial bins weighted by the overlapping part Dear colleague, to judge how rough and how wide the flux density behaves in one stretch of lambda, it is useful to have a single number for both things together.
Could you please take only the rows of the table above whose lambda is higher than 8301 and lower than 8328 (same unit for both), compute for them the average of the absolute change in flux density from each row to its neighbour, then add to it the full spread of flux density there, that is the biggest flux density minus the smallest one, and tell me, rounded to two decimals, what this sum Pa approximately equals 0.29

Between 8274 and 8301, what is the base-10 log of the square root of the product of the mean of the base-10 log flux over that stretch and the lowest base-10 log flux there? 0.0815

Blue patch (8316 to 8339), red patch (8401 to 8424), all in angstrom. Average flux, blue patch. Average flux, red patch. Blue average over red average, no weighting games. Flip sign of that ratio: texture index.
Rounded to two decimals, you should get -1.04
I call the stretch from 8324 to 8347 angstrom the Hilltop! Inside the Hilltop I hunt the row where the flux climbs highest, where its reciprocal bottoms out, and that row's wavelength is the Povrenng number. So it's 8325.86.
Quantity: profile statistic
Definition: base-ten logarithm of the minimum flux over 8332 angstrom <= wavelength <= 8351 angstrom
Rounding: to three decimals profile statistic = 1.202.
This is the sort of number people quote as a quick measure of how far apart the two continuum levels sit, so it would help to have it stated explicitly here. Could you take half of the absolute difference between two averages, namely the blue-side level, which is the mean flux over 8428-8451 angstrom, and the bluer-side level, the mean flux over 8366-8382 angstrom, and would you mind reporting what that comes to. 0.1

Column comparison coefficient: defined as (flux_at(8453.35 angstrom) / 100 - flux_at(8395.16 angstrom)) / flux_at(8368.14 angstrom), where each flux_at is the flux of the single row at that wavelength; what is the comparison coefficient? -1.01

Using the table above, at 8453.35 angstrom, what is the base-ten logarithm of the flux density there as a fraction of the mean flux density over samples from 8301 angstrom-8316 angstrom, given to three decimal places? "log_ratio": -0.010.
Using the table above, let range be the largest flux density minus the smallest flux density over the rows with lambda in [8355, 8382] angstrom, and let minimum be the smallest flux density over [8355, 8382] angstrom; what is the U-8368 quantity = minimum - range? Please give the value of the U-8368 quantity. 15.2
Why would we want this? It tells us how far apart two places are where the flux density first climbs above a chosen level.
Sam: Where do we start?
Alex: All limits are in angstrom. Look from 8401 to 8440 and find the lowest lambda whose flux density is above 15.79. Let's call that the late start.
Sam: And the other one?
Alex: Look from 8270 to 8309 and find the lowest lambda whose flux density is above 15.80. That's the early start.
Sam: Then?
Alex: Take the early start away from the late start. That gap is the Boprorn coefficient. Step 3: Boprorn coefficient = 122.9 angstrom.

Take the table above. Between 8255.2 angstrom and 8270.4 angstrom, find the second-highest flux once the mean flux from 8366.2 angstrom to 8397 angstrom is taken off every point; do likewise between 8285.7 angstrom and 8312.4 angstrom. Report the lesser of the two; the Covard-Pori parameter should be 0.0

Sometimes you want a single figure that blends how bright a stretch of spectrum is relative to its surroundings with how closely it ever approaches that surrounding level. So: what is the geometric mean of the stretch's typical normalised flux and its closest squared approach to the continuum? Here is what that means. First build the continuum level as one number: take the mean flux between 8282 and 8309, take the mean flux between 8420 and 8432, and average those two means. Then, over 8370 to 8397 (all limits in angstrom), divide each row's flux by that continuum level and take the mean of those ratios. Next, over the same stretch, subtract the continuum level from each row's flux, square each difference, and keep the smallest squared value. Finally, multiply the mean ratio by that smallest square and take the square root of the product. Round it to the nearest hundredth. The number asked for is 0.33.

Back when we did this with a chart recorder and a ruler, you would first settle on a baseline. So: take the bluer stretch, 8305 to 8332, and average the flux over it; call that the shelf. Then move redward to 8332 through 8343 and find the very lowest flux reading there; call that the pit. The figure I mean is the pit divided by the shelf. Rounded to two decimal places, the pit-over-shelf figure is 0.98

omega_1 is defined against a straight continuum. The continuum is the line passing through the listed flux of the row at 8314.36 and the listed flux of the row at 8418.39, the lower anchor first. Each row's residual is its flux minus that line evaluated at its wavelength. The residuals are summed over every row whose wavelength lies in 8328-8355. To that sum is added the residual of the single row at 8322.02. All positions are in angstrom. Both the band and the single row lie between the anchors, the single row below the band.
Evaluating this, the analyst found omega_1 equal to -1.2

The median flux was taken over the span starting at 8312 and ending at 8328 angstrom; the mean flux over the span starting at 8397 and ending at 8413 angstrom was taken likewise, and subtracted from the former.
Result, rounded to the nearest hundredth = 0.48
